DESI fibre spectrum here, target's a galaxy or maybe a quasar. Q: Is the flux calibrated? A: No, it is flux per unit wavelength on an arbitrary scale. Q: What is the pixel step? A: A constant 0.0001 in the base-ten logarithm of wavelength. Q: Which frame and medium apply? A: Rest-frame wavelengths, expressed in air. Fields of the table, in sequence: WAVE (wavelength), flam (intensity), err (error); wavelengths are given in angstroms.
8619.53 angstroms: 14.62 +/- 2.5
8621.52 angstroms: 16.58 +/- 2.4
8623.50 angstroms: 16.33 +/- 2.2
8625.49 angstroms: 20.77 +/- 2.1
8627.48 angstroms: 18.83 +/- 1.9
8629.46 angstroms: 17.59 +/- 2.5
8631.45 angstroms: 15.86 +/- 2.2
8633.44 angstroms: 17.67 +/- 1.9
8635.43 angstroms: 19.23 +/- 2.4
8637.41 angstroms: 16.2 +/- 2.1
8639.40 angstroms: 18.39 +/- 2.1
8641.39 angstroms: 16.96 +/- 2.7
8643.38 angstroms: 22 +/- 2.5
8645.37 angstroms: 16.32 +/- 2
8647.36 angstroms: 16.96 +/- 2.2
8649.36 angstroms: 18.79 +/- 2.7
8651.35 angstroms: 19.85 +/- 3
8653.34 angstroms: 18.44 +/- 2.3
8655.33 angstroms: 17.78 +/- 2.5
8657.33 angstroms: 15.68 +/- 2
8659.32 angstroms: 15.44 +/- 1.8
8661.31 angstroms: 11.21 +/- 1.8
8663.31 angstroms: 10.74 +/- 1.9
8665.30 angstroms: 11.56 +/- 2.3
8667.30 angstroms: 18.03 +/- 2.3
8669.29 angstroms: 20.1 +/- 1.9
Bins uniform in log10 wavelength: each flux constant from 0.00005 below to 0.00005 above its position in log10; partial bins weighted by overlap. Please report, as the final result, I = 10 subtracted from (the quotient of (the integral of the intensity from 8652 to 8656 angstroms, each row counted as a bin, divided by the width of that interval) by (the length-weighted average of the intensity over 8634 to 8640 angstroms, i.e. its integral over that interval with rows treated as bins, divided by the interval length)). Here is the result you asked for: -8.98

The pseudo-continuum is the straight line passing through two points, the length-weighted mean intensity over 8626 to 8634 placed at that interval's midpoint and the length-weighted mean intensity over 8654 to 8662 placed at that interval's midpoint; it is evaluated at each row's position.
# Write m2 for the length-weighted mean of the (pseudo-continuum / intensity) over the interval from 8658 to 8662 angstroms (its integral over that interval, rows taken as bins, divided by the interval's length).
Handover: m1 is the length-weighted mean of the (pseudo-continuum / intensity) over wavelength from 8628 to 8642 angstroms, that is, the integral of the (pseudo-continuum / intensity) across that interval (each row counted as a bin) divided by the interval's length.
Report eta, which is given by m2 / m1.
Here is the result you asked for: 1.15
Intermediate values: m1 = 0.99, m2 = 1.14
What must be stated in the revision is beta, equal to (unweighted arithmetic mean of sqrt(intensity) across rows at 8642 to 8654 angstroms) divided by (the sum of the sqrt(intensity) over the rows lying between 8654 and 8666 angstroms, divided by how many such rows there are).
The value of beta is 1.17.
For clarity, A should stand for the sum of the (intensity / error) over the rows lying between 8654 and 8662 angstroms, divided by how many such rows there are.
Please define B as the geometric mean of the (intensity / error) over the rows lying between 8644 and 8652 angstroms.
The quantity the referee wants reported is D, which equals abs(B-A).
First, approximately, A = 7.4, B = 7.3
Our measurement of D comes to 0.1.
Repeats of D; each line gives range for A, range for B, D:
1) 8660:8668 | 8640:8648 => 1.5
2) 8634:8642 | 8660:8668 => 1.6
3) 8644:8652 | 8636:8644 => 0.5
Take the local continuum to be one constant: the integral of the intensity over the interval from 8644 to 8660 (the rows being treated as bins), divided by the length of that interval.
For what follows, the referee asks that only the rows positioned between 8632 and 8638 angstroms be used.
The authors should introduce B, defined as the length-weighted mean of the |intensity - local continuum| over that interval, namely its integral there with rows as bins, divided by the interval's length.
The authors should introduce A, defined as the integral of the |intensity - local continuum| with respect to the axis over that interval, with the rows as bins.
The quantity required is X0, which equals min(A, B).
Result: 1.1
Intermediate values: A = 6.5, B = 1.1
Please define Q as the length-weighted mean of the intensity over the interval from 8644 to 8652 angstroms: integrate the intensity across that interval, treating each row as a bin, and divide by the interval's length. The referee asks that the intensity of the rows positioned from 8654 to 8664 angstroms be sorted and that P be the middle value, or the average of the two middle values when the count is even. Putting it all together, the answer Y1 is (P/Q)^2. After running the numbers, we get 0.7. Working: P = 15.4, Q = 18.1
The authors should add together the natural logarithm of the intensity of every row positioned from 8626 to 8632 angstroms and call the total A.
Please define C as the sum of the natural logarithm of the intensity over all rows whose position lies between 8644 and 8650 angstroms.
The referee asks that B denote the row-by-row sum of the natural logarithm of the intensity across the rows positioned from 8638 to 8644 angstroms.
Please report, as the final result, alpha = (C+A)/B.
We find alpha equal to 1.94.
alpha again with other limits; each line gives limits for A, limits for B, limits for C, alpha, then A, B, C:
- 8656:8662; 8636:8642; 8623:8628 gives 1.95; 7.91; 8.53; 8.76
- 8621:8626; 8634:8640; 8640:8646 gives 2.00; 8.63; 8.65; 8.71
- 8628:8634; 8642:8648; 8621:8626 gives 1.97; 8.50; 8.71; 8.63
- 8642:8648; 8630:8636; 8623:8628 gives 2.03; 8.71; 8.59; 8.76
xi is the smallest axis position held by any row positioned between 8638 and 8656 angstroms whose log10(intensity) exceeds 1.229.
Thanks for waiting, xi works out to 8639.40 angstroms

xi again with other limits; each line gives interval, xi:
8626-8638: 8627.48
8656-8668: 8667.30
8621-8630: 8625.49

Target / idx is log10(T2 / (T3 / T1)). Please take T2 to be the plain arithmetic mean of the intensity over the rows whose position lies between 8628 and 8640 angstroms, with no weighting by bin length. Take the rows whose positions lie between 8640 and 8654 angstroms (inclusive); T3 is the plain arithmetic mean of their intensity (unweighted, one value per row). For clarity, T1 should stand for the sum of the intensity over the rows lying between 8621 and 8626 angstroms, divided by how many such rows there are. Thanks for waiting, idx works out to 1.23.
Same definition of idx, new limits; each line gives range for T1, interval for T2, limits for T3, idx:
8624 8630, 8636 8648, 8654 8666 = 1.39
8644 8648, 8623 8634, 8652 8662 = 1.28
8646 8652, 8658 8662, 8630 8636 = 1.15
